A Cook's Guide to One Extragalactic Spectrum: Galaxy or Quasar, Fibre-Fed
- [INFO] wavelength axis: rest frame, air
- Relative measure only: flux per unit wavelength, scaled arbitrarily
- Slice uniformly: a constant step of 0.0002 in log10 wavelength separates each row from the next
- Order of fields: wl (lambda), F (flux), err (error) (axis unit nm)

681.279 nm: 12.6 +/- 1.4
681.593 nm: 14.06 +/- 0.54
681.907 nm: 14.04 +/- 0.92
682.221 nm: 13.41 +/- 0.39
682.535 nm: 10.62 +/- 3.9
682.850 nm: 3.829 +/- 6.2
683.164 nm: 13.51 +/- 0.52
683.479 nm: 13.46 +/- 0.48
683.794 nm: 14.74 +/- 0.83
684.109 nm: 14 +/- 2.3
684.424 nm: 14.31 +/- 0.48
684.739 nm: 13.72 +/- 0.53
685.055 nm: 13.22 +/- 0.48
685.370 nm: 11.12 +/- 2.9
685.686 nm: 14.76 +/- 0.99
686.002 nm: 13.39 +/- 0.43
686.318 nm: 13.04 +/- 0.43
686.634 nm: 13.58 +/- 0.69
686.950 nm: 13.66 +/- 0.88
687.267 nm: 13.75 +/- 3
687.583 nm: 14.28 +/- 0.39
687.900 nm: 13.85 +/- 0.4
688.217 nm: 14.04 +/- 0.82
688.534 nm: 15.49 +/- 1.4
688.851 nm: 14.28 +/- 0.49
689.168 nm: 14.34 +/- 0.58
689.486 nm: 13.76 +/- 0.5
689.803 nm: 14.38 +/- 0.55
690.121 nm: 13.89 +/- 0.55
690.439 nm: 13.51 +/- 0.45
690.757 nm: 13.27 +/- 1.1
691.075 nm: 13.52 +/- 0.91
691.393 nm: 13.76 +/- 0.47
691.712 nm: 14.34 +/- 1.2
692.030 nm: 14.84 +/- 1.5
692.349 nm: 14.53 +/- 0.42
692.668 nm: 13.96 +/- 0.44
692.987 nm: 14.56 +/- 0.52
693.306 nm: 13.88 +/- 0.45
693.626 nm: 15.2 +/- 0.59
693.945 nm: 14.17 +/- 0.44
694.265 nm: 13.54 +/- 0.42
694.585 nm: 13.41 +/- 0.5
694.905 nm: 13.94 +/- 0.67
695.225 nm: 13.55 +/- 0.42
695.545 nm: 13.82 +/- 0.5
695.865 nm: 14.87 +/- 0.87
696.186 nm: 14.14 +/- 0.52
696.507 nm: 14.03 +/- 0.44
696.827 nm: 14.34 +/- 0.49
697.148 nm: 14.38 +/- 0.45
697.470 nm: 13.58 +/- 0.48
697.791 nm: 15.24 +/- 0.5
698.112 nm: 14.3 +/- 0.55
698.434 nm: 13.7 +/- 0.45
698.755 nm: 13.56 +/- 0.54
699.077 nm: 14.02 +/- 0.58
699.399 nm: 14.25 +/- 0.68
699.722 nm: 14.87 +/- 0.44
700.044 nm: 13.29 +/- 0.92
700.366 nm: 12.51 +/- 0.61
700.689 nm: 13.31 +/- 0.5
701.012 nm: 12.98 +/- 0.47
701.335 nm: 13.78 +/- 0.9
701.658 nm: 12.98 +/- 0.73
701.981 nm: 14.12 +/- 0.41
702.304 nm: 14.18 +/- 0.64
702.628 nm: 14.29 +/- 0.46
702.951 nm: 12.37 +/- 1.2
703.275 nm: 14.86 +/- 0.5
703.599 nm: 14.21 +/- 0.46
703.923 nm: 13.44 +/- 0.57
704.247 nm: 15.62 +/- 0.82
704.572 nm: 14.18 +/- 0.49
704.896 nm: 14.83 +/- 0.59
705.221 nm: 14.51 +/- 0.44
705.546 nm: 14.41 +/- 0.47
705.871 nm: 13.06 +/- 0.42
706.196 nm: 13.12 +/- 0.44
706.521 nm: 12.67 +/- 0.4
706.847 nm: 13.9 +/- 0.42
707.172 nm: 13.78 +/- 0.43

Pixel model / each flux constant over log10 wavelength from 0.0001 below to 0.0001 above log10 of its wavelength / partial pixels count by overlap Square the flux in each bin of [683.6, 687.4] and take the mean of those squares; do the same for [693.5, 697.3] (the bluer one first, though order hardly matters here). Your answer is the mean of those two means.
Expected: 193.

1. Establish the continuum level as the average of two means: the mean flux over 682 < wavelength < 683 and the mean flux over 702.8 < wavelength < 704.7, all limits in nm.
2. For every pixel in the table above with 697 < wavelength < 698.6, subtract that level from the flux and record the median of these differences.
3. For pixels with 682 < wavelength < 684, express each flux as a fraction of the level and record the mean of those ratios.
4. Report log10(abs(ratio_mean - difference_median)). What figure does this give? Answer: 0.2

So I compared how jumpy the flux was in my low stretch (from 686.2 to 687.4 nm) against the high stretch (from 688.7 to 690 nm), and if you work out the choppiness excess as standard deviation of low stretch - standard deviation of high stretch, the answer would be 0.0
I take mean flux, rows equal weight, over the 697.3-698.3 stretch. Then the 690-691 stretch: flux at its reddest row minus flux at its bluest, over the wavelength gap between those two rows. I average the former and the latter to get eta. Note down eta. 6.7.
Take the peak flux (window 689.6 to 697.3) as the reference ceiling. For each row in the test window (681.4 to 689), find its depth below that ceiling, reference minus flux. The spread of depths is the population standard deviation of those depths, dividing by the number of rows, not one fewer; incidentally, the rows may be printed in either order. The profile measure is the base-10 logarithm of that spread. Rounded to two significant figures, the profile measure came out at 0.34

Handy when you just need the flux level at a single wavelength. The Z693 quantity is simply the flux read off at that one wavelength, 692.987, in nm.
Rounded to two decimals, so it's 14.56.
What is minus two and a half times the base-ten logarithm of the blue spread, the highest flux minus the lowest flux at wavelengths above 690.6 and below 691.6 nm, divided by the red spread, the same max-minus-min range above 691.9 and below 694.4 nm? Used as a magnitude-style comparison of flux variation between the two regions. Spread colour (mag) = 1.3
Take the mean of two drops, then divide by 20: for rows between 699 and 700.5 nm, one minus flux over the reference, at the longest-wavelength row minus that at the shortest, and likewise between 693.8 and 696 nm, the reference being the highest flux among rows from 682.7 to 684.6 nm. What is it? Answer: 0.001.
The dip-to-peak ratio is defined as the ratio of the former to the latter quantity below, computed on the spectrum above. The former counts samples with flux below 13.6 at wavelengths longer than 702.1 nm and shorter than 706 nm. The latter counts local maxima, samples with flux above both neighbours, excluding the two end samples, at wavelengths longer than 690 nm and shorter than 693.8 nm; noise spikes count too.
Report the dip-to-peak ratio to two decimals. 1.50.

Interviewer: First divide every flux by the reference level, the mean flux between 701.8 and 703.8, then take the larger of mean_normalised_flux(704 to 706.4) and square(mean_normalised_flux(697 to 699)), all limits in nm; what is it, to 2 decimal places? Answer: 1.02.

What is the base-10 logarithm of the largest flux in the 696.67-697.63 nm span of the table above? 1.16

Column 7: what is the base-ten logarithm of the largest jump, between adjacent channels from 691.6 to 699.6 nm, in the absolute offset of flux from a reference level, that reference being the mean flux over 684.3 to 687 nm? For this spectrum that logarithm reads 0.22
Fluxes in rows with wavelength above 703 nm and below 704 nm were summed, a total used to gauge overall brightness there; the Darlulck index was 42.5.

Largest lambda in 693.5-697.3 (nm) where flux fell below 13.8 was 695.225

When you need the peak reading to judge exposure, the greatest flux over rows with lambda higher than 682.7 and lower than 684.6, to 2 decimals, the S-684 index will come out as 14.74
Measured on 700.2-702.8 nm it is 14.29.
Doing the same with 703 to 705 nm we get 15.62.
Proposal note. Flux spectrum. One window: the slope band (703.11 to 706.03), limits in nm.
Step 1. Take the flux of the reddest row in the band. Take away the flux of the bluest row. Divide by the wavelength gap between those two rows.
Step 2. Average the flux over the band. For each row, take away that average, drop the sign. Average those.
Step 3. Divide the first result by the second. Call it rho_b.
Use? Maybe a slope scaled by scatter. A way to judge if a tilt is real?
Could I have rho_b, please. -1.2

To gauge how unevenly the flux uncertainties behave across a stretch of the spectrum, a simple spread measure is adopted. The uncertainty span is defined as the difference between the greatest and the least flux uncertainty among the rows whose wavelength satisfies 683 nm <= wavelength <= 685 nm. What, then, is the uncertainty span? 1.8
